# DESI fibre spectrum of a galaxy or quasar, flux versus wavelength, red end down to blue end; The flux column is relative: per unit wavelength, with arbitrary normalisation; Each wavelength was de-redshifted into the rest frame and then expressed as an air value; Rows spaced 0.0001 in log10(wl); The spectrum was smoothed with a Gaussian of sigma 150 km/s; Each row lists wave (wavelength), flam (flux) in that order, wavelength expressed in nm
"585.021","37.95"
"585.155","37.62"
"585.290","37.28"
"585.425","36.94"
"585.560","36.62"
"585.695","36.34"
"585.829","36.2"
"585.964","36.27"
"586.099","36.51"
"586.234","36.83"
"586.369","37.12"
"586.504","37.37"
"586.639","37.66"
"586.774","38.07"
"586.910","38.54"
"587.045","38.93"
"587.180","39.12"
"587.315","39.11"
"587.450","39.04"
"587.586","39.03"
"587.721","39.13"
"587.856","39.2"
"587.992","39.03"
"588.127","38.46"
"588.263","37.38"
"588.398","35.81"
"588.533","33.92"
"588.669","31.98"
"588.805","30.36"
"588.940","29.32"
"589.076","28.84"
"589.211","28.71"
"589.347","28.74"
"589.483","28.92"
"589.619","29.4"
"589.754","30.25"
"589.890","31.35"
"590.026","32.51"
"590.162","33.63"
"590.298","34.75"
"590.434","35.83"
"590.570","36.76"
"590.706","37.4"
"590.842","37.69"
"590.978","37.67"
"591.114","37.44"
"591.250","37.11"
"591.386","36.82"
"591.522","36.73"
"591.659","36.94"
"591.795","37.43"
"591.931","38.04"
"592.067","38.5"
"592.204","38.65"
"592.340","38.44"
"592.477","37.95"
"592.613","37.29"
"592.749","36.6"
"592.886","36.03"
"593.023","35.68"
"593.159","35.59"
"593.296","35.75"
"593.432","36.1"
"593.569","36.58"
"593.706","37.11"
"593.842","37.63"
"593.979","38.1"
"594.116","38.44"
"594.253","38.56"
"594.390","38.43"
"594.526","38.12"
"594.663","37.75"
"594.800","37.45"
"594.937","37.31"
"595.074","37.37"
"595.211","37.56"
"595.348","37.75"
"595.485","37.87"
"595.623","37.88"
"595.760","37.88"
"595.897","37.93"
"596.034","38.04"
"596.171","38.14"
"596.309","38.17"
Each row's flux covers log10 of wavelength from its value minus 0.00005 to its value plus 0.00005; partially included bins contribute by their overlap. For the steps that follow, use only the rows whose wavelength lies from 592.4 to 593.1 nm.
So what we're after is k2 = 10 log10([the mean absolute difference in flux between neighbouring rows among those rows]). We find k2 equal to -2.5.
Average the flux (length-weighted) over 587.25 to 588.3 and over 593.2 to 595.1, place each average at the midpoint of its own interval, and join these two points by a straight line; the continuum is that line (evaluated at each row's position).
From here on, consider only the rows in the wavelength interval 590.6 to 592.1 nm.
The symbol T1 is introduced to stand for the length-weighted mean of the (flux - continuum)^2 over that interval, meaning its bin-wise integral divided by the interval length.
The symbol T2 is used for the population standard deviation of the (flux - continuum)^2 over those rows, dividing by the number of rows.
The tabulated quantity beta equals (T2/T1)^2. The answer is 0.5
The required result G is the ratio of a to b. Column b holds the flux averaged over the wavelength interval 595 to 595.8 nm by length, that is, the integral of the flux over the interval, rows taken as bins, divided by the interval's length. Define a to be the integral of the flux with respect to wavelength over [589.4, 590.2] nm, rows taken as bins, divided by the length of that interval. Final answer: 0.82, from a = 30.9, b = 37.7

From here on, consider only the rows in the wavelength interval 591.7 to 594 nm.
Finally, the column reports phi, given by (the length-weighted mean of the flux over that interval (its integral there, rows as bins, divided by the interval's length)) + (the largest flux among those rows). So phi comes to 75.8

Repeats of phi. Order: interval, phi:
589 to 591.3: 71.0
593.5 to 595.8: 76.3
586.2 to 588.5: 77.4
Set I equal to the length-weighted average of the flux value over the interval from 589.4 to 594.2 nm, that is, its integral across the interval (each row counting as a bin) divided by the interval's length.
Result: 36.0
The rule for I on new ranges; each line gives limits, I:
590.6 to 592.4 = 37.6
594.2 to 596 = 37.8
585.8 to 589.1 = 36.6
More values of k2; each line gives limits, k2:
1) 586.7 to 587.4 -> -5.8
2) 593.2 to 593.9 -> -3.3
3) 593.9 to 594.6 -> -6.5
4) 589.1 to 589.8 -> -4.1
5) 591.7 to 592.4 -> -4.5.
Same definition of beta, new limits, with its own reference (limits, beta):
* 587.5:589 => 2.1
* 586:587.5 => 1.2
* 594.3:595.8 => 0.8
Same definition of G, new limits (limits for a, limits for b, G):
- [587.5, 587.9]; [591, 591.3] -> 1.05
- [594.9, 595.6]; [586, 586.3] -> 1.03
